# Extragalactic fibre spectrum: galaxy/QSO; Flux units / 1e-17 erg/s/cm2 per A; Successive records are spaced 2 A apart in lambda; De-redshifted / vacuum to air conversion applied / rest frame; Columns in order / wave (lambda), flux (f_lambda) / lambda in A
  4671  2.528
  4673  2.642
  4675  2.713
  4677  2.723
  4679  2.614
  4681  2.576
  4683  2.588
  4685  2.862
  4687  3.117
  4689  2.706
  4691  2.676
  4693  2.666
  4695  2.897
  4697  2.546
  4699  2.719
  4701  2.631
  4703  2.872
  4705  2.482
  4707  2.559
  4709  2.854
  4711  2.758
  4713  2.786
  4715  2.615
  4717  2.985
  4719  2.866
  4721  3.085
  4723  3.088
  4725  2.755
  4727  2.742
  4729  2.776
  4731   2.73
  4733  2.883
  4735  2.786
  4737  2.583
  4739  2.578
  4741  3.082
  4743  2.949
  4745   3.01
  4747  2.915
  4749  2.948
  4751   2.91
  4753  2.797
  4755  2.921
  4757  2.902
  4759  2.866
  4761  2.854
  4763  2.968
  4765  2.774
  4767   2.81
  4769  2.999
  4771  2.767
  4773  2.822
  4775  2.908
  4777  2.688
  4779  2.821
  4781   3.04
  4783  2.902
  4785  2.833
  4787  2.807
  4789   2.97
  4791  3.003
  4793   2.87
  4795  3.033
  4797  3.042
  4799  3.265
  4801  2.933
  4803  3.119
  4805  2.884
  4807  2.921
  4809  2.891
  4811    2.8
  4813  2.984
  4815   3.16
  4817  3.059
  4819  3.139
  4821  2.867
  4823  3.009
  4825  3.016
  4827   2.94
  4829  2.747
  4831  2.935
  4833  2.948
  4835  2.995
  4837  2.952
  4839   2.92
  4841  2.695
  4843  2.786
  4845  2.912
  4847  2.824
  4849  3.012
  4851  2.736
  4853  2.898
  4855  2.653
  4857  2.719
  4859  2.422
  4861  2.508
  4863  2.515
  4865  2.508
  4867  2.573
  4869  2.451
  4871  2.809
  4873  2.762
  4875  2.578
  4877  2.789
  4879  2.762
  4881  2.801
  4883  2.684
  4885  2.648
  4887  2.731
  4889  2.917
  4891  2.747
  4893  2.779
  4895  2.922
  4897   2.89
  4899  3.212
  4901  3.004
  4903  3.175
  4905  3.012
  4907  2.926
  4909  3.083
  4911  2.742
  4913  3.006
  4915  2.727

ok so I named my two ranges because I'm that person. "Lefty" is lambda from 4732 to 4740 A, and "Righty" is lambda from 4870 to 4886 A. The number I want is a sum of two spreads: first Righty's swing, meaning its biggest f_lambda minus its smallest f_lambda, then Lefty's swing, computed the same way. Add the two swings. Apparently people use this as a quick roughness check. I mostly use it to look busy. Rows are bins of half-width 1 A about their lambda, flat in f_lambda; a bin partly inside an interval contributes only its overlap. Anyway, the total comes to 0.54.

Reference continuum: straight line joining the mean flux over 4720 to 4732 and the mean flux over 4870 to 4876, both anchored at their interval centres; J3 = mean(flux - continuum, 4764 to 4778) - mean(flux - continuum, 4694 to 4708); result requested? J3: 0.22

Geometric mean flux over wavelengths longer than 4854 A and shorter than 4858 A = 2.69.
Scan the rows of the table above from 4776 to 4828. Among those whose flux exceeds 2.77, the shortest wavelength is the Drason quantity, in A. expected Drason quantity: 4779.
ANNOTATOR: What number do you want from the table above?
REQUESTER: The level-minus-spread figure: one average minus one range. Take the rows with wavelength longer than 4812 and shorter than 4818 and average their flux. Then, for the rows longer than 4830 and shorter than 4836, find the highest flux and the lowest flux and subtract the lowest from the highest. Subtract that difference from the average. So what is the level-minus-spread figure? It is 3.01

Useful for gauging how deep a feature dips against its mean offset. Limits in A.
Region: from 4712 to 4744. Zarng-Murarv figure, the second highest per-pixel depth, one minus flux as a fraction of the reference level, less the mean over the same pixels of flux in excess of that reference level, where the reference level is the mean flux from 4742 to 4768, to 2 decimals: 0.17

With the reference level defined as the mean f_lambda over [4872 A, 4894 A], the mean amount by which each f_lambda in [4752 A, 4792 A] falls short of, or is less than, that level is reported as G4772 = -0.13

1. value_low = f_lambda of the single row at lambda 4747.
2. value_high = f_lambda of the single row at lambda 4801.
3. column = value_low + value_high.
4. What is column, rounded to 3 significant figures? 5.85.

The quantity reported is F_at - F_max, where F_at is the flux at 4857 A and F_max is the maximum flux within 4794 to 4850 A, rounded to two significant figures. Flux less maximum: -0.55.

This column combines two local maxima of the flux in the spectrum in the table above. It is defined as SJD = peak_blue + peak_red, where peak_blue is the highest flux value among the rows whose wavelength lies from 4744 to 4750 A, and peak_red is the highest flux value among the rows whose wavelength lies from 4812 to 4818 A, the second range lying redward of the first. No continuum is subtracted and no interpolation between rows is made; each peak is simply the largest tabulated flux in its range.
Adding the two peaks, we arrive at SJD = 6.2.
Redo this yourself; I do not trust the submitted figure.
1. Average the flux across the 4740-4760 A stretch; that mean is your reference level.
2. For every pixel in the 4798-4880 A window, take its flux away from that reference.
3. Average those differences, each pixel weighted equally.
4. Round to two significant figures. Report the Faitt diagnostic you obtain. 0.091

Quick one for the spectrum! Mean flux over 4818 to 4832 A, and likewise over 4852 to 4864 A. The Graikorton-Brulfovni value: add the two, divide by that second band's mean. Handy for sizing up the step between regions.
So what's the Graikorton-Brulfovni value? 2.13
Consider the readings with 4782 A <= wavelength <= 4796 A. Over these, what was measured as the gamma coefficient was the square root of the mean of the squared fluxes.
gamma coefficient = 2.92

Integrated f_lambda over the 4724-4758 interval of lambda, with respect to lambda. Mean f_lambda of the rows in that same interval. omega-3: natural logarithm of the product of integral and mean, 5.61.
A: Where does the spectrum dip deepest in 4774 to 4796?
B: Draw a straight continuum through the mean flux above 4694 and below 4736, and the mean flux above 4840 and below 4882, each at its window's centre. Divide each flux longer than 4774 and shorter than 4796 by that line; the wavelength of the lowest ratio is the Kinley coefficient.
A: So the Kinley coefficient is 4777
